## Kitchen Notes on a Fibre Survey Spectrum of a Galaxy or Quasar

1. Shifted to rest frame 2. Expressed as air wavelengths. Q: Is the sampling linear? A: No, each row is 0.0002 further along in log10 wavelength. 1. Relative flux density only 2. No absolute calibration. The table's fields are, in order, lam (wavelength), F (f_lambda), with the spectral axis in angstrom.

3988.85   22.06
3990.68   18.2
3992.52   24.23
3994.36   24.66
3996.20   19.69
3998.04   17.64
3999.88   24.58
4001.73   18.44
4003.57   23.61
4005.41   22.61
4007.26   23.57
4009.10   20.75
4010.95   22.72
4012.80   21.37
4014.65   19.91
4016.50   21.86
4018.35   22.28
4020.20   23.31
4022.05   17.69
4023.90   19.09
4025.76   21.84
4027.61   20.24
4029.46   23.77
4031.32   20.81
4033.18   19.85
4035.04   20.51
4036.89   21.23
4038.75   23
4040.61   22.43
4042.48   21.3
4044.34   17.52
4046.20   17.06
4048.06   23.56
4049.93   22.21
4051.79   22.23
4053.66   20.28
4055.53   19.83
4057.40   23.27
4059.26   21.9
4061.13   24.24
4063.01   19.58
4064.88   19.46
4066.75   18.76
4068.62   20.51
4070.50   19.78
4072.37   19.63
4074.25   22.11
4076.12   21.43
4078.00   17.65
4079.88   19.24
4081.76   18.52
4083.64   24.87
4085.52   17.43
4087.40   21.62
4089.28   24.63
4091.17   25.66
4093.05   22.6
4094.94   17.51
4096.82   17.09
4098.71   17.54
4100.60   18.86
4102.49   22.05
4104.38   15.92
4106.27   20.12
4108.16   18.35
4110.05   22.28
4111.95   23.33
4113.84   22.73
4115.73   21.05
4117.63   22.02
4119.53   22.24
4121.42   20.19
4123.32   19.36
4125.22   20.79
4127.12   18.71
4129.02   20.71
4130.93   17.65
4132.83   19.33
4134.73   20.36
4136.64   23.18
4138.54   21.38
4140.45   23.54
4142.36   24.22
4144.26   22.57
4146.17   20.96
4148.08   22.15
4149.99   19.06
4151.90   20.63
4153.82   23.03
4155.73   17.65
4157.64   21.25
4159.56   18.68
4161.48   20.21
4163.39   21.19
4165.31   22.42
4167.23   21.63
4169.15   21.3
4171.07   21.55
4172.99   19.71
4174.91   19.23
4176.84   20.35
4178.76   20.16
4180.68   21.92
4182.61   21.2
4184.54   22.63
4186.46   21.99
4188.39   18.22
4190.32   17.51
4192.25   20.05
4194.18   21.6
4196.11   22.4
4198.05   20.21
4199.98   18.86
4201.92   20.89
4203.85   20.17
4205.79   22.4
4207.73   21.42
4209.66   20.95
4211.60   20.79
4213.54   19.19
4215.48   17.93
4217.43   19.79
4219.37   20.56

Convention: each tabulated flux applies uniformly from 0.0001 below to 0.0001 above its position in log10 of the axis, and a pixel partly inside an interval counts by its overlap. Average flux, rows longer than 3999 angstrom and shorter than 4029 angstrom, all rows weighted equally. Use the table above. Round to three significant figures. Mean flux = 21.5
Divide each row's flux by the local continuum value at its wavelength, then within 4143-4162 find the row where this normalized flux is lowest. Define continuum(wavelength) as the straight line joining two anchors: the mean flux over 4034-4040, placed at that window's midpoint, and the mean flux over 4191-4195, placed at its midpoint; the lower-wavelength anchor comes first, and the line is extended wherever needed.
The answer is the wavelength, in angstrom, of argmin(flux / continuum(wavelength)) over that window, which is 4155.73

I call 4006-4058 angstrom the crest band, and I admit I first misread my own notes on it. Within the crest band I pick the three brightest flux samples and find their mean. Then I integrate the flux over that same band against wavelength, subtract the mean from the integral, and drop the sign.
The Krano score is 1078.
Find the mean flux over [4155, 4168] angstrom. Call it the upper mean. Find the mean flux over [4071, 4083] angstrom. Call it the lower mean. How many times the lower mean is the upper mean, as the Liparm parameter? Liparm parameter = 1.03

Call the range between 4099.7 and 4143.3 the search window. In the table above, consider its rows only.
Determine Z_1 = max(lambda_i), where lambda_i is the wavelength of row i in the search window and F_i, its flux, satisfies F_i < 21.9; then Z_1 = 4138.54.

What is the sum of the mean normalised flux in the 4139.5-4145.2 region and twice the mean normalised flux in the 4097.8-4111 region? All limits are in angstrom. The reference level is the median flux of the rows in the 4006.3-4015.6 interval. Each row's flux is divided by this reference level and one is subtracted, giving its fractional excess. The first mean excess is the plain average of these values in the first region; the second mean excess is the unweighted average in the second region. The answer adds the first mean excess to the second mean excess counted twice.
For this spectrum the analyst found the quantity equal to -0.10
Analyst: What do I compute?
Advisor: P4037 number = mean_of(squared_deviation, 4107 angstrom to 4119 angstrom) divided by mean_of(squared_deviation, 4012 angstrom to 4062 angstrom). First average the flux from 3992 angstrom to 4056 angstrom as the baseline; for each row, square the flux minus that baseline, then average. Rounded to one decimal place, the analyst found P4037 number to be 0.8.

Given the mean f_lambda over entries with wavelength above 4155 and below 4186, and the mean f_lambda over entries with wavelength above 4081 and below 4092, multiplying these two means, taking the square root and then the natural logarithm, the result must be 3.06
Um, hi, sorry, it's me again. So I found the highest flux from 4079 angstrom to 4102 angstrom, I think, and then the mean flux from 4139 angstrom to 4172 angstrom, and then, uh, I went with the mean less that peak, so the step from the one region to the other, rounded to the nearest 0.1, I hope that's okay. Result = -4.4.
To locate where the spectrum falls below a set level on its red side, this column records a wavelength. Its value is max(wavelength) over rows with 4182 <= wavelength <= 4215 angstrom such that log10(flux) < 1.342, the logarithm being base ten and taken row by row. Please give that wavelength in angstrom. 4213.54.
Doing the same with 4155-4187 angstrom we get 4182.61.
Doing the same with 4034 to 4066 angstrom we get 4064.88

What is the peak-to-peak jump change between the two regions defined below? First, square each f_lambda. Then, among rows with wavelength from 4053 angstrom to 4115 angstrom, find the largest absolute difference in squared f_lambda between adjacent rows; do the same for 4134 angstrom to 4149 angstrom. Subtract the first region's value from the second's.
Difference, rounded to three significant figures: -192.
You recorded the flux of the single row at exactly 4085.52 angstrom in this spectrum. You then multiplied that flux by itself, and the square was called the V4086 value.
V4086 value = 304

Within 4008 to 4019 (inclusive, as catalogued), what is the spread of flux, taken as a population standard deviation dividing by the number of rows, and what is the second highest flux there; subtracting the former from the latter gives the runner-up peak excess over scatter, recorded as 21.3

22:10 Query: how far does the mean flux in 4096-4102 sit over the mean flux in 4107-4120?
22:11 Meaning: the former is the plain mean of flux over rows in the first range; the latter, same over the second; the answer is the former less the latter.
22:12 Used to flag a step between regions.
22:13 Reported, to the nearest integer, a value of -4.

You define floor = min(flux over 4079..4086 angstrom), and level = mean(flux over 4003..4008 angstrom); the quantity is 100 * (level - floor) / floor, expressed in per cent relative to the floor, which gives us 33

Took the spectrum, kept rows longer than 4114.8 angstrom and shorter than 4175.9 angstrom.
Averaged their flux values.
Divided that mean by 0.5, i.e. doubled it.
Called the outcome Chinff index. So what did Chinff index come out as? 41.7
